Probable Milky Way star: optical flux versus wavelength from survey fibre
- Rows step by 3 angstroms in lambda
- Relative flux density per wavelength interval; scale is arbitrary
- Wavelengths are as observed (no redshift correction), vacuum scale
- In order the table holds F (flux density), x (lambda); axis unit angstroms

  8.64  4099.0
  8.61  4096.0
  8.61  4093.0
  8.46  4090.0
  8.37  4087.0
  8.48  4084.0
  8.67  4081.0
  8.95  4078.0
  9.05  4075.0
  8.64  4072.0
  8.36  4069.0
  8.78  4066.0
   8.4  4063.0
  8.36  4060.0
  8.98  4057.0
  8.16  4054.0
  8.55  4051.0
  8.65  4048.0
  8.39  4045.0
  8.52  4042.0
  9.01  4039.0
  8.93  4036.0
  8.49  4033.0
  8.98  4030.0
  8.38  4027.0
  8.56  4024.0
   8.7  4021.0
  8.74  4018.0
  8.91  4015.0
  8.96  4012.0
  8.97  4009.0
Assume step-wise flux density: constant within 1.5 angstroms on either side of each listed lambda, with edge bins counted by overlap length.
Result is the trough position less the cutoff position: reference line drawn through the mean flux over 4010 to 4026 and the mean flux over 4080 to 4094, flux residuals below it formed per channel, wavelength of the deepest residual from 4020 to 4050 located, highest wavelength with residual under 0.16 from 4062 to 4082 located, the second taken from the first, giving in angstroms -54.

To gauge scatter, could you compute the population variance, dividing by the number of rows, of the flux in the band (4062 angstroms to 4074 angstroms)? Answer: 0.03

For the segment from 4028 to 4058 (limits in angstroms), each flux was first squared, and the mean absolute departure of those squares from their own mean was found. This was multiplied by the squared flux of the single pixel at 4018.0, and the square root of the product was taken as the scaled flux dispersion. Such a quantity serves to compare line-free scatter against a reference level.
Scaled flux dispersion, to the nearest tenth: 18.1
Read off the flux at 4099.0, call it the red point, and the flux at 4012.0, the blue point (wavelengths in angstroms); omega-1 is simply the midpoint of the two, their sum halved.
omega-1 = 8.80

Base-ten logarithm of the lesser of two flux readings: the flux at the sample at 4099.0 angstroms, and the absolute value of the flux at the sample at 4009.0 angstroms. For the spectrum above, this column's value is 0.937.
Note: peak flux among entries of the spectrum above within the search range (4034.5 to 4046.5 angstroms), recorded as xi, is 9.01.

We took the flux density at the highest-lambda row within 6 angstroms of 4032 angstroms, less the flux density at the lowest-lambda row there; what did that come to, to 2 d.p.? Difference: 0.55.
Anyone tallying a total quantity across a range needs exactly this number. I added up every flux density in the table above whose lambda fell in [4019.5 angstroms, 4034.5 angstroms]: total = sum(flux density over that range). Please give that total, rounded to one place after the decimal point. 43.1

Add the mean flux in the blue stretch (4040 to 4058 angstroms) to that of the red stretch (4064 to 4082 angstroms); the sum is 17.28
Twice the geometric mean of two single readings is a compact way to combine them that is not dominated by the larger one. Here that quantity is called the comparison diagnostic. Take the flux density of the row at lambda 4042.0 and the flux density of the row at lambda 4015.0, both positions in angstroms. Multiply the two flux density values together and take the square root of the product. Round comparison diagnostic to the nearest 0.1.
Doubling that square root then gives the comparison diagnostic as 17.4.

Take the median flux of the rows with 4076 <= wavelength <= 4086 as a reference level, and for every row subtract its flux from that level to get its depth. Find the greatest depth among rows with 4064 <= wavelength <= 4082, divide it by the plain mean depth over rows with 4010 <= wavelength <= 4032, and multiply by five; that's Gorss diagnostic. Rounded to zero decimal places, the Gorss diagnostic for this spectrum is -20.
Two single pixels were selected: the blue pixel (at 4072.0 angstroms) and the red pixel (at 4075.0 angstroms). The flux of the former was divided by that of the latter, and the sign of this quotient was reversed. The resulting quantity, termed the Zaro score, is -0.95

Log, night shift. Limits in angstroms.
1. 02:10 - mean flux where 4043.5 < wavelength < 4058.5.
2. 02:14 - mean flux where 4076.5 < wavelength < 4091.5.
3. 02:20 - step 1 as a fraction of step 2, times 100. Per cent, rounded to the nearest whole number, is 100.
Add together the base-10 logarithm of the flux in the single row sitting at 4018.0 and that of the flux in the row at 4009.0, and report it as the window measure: 1.894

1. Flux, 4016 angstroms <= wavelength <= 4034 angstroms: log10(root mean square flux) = 0.937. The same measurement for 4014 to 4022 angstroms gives 0.944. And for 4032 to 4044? 0.942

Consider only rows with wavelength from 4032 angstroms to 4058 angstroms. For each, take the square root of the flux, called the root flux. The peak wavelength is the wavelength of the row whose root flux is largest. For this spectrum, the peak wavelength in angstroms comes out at 4039.0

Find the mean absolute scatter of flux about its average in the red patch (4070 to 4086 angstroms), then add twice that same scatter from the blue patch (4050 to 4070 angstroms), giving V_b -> 0.63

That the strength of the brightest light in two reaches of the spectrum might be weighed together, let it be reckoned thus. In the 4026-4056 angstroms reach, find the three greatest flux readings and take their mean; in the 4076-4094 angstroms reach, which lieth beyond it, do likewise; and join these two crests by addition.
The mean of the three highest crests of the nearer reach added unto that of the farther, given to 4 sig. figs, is 17.72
